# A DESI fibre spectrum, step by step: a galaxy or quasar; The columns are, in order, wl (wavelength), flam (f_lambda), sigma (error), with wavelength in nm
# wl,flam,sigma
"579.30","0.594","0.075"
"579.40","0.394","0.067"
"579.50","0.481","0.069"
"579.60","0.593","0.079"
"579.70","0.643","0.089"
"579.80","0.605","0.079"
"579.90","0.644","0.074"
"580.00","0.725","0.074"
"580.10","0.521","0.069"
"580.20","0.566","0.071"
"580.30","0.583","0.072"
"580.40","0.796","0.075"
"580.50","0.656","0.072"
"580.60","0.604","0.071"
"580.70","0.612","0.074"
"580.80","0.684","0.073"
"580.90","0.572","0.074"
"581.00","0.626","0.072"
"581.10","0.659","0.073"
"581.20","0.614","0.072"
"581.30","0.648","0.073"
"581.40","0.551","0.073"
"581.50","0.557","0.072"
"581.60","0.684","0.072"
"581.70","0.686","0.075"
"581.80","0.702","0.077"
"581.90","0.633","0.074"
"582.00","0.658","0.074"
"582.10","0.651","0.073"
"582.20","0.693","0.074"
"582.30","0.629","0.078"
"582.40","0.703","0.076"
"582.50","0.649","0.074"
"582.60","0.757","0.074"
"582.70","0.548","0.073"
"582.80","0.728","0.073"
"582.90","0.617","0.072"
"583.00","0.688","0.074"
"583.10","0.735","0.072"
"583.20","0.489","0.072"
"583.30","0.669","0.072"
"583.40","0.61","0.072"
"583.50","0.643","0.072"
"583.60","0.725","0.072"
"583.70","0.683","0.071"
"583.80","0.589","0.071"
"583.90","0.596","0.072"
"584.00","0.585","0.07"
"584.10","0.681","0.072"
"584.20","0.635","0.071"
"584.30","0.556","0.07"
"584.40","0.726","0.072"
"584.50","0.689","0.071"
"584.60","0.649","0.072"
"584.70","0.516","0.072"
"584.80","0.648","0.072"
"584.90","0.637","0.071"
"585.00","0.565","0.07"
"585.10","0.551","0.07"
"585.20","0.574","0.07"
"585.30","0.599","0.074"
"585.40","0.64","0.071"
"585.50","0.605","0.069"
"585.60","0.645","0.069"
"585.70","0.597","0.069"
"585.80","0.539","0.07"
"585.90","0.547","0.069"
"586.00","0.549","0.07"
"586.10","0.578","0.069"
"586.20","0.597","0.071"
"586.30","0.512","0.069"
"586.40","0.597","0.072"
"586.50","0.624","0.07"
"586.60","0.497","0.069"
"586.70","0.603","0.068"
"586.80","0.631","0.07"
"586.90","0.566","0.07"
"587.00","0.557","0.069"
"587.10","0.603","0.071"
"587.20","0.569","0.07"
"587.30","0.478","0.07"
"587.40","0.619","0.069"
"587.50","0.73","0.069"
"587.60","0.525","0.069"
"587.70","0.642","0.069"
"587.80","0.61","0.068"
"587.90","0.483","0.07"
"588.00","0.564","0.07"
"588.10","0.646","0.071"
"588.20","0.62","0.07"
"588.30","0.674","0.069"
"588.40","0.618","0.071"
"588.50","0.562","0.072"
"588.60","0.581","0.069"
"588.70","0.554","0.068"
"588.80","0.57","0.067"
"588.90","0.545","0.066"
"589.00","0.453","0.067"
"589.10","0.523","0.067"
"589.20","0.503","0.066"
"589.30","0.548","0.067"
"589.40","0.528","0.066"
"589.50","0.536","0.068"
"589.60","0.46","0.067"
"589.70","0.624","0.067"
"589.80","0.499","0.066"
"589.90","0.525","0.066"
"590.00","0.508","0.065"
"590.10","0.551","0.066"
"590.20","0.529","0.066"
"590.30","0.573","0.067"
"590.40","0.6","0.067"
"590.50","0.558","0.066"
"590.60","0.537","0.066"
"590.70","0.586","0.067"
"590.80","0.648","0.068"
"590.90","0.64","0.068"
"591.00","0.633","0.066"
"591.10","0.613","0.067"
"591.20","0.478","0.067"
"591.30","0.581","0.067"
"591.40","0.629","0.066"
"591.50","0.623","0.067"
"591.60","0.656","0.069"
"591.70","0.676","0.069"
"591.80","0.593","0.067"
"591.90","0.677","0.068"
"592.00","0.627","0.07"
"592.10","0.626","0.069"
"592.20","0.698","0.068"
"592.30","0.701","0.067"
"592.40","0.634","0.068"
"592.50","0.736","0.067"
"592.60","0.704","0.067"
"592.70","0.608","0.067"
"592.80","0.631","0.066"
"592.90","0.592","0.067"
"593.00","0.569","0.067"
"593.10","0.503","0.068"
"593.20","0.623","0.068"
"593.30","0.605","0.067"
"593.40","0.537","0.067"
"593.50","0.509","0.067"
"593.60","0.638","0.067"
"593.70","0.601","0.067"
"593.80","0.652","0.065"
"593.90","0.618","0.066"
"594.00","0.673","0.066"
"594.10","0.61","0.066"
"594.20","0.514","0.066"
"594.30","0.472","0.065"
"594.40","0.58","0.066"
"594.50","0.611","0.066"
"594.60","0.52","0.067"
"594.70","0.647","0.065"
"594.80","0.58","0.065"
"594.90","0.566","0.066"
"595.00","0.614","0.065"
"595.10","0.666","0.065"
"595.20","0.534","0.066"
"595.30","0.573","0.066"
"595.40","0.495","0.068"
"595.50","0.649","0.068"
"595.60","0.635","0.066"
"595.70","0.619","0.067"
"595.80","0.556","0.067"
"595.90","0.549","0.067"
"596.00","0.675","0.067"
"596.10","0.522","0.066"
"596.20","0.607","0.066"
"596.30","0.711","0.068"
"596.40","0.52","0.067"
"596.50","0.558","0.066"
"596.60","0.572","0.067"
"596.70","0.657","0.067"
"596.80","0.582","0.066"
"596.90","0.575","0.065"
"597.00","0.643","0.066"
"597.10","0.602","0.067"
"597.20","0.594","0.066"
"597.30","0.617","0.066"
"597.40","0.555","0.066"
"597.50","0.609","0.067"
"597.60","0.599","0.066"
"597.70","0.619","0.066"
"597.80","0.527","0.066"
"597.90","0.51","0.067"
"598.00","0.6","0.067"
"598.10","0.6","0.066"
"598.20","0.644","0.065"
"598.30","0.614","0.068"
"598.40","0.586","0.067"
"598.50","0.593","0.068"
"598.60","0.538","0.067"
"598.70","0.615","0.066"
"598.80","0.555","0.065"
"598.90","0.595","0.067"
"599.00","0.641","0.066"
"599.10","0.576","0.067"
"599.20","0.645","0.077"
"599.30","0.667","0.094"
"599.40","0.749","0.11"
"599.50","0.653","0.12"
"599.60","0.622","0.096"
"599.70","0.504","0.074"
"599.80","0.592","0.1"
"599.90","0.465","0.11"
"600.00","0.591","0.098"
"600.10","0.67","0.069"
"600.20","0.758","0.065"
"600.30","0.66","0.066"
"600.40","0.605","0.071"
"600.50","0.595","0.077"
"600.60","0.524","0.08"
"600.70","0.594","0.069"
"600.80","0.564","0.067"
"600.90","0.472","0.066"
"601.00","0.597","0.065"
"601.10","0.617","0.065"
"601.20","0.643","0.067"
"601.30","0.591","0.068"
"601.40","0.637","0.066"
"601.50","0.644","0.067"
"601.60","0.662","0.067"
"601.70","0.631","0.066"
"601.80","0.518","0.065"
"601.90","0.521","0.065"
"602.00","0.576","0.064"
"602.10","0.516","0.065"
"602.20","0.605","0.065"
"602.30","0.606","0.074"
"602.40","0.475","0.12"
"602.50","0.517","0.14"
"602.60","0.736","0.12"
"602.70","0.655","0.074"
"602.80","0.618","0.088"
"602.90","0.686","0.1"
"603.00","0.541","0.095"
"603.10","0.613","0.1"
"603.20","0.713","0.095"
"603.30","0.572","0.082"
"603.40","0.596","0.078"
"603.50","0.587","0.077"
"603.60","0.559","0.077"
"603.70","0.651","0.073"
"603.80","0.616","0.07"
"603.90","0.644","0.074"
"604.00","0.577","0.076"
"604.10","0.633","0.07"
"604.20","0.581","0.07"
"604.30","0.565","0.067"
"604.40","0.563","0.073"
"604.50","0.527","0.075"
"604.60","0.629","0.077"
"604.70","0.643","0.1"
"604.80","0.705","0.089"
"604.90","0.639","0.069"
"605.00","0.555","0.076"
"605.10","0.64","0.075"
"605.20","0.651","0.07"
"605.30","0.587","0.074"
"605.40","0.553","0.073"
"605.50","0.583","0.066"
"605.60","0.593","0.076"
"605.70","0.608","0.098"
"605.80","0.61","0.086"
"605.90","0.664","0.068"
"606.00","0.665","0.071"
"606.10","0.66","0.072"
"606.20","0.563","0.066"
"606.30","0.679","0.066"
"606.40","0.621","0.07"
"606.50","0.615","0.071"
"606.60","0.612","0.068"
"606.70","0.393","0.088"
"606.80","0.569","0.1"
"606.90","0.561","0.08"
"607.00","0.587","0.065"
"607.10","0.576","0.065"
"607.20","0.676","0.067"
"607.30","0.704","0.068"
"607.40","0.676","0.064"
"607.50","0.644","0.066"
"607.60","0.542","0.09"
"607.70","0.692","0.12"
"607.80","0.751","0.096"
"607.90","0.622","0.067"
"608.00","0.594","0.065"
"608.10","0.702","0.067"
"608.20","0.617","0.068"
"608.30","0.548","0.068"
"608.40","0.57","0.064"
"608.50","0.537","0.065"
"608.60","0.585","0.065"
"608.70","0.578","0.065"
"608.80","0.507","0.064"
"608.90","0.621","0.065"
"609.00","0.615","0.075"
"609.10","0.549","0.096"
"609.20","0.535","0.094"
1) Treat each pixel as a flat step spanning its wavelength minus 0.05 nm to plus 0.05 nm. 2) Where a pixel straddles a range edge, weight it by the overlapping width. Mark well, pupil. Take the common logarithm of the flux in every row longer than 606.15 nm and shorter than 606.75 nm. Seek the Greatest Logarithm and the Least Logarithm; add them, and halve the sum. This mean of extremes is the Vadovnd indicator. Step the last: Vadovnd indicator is -0.29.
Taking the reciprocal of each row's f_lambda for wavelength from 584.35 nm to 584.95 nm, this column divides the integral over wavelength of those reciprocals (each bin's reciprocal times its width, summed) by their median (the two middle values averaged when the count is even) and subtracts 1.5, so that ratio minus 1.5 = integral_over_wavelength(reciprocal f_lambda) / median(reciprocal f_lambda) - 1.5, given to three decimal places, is -0.889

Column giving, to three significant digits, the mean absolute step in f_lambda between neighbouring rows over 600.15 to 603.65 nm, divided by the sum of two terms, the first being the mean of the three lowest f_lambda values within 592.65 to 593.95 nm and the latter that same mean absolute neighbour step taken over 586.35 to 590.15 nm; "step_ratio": 0.110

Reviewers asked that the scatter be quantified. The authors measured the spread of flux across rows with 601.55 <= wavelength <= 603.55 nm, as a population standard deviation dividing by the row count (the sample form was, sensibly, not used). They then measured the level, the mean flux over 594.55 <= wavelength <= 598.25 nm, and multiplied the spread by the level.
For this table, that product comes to 0.041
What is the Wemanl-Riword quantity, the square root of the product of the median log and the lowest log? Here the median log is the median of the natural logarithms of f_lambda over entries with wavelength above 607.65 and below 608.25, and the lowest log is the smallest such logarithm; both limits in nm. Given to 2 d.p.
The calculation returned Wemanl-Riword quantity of 0.47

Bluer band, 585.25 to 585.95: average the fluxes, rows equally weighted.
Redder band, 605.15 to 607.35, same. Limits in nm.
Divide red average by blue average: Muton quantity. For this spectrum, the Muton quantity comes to 1.02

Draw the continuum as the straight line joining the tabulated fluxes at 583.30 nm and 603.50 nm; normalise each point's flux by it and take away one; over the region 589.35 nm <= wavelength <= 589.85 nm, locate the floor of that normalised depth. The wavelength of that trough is 589.60 nm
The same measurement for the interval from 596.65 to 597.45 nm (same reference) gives 597.40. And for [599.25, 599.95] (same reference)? 599.90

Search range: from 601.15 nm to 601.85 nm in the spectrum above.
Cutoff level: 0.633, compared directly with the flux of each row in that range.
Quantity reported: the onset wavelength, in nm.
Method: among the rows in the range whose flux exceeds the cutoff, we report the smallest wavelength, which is 601.20 nm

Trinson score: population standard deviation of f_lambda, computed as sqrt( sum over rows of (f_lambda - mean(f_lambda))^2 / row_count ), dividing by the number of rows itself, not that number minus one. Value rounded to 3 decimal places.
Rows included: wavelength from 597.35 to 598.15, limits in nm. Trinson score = 0.038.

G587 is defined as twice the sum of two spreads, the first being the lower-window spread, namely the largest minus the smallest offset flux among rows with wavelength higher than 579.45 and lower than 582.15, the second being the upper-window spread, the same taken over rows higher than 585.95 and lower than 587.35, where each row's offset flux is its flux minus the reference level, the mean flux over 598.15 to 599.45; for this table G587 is 0.94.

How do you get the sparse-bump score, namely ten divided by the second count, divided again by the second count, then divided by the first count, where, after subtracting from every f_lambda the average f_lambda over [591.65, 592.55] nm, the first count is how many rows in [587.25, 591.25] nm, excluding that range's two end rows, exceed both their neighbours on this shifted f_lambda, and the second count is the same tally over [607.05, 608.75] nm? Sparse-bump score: 0.03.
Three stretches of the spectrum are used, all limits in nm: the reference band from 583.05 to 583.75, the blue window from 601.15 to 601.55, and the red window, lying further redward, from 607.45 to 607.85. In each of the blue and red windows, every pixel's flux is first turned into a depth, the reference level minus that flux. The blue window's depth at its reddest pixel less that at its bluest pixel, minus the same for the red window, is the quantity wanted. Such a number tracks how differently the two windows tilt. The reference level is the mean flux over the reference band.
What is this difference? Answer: 0.11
